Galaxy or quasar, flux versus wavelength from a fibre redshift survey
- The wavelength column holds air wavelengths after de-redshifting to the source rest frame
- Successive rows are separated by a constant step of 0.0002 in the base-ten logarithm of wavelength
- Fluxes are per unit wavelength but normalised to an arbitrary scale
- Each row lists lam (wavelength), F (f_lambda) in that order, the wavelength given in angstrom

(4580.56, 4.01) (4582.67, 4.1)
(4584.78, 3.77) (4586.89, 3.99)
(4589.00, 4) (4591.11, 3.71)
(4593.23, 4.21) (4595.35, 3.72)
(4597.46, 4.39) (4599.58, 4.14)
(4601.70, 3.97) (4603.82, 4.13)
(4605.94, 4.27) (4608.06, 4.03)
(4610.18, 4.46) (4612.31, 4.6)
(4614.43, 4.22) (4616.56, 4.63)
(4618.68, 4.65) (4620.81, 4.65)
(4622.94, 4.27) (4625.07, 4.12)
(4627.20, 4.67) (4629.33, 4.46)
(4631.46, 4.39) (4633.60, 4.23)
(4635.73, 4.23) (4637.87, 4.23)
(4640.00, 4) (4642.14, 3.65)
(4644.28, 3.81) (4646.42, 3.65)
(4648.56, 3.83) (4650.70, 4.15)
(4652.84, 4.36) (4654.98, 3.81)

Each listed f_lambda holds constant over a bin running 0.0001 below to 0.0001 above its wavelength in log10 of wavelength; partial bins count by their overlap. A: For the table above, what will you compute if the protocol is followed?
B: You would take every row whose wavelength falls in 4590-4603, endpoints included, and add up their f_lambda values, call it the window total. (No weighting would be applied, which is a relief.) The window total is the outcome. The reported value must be 24.1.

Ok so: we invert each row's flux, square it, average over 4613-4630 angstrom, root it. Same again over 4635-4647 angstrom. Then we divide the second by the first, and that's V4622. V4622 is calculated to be 1.14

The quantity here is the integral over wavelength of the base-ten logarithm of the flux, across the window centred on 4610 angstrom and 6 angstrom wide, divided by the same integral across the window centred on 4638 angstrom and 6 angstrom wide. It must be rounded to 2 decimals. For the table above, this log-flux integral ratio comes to 1.03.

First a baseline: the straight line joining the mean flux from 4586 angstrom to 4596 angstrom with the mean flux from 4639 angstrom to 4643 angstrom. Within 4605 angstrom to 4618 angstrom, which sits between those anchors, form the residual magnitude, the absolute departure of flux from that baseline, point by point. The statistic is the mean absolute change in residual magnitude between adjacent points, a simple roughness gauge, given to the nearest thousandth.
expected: 0.321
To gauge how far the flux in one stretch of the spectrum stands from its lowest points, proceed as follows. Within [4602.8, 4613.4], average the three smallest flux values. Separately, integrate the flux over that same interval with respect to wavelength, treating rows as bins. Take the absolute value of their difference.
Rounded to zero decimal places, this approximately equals 41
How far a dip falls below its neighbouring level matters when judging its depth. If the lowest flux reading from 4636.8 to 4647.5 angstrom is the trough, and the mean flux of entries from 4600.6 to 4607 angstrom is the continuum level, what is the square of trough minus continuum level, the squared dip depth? 0.22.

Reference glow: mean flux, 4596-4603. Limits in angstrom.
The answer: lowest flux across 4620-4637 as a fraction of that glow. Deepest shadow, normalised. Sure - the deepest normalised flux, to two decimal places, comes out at 0.99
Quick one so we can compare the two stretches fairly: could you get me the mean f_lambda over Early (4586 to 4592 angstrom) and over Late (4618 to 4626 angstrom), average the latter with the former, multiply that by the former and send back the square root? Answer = 4.03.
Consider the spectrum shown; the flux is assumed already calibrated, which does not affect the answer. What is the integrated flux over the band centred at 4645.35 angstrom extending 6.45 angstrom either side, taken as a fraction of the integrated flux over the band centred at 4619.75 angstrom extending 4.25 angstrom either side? 1.3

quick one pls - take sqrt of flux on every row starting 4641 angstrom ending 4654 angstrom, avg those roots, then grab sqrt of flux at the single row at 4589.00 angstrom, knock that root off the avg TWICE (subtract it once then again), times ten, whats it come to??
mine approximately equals -20.2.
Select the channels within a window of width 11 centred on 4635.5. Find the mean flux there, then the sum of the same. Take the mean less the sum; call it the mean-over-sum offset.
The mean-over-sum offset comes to -17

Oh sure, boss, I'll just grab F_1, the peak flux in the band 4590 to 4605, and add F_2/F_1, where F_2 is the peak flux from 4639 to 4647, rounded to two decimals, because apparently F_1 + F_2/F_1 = 5.30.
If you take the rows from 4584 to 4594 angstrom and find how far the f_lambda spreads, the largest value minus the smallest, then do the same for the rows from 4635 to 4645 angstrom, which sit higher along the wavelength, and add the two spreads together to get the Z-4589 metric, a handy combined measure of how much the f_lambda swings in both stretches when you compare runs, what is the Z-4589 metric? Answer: 1.1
